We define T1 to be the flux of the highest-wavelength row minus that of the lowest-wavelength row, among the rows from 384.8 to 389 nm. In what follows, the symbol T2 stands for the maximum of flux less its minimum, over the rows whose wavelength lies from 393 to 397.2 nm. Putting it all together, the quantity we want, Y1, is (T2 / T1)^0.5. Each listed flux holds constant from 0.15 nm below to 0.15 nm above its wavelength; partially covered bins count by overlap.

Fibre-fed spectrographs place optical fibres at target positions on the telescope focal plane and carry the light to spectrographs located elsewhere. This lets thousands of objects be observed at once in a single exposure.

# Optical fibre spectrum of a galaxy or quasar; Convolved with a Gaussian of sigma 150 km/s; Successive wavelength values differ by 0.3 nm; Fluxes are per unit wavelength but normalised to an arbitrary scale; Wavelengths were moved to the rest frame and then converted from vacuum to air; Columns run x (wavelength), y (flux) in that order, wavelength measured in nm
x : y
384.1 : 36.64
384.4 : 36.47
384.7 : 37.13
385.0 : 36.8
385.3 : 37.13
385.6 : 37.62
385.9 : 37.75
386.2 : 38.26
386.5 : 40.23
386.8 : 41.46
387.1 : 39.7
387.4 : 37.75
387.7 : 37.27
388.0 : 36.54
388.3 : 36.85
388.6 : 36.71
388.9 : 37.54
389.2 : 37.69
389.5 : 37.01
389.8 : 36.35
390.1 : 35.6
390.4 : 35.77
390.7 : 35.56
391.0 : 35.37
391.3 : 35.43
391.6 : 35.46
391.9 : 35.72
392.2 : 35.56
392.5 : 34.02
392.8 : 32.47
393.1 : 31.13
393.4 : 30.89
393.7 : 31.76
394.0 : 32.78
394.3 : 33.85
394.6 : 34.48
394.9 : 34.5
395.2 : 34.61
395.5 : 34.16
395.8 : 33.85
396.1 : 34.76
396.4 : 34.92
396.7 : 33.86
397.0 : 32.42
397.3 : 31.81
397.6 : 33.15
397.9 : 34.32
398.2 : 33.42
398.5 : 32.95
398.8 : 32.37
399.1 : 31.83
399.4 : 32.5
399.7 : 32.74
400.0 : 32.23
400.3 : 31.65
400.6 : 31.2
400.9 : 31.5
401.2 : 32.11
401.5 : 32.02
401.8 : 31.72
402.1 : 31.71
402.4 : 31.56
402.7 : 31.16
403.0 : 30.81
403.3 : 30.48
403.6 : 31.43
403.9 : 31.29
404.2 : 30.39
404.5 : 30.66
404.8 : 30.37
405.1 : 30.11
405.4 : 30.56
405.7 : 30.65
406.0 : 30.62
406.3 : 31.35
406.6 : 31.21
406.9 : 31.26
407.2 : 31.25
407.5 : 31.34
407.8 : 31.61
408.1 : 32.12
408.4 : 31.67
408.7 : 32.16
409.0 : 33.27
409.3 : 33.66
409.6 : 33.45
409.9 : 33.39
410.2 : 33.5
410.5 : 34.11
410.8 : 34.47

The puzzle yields 2.3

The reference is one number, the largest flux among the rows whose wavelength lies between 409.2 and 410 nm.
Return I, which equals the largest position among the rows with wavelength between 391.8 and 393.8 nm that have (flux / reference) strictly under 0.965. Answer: 393.7 nm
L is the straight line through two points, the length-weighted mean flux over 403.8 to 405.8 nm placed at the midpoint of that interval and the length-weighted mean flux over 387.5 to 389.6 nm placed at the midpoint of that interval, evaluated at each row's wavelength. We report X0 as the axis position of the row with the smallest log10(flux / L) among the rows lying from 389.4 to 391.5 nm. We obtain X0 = 390.1 nm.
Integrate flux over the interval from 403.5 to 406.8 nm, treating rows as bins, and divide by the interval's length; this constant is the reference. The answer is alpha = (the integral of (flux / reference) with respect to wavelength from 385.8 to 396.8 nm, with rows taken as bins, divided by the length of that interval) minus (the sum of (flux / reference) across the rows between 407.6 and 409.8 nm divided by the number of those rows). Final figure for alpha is 0.10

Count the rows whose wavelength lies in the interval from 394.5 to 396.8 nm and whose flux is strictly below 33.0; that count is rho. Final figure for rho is 0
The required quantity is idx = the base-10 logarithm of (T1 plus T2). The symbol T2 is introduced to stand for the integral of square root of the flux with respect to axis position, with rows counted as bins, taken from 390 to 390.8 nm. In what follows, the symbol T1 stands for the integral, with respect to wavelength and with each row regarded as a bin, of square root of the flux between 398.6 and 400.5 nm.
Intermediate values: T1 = 11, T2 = 5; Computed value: 1.19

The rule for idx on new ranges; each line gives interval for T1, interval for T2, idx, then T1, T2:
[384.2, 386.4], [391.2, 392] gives 1.26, 13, 5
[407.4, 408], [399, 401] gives 1.17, 3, 11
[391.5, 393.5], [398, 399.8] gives 1.34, 12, 10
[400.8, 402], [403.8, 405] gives 1.13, 7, 7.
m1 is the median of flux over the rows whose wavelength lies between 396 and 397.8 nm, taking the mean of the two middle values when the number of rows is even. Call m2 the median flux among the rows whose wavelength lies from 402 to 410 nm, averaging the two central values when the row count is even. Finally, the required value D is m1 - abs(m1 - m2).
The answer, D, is 31.3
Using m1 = 34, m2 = 31.3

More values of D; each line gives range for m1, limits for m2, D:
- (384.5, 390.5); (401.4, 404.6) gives 31.3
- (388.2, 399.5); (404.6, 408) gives 31.2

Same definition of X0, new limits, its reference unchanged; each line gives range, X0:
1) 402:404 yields 403.3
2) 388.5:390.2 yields 390.1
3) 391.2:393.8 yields 393.4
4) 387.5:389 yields 388.0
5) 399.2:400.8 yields 400.6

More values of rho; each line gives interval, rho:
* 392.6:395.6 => 5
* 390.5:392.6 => 0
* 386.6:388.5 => 0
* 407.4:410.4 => 5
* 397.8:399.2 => 3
